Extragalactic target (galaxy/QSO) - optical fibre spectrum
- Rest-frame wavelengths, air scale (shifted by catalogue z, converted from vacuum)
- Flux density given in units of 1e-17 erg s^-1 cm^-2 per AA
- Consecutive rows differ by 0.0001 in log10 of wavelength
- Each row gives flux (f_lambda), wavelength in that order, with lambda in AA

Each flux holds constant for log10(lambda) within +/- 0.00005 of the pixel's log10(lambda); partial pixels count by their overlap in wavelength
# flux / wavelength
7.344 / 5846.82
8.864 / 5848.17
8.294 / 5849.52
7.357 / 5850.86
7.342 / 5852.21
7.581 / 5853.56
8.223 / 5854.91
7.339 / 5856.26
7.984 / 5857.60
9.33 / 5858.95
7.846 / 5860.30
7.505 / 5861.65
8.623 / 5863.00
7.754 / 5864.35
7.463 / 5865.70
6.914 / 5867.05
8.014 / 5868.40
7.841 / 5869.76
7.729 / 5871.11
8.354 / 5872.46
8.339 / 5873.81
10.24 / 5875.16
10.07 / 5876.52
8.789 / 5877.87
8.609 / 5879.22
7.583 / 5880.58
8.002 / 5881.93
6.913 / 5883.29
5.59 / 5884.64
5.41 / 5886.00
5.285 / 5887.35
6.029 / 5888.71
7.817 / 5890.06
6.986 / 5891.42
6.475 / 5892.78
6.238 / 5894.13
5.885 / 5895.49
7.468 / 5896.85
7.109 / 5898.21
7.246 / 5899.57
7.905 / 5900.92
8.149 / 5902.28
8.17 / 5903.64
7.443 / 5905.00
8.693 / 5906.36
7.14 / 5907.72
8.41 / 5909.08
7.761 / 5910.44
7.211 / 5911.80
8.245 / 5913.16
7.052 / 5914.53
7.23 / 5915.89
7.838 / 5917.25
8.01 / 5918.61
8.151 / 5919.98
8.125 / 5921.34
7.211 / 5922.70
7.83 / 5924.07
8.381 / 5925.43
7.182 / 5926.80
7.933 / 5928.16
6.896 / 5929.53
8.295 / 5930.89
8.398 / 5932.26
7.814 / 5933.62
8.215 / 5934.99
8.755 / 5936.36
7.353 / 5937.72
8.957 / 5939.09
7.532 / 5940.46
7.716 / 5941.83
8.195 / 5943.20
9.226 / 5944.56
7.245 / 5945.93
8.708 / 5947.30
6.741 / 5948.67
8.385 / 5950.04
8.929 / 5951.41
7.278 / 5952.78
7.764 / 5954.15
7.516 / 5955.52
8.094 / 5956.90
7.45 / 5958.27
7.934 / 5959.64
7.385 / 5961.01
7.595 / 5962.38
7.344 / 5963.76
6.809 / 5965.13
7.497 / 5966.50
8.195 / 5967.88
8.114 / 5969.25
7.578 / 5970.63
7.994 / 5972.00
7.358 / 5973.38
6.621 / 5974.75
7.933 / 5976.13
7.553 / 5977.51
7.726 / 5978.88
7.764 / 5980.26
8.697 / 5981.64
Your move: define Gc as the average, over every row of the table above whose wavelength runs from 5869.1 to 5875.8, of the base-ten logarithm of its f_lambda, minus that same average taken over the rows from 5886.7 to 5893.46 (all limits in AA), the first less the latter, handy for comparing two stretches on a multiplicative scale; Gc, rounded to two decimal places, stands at 0.12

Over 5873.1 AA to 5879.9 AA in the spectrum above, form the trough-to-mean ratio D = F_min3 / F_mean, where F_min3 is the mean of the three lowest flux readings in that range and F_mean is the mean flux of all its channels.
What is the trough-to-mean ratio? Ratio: 0.932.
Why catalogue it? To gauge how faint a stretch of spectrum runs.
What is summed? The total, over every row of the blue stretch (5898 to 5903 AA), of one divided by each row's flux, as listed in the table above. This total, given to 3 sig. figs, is 0.528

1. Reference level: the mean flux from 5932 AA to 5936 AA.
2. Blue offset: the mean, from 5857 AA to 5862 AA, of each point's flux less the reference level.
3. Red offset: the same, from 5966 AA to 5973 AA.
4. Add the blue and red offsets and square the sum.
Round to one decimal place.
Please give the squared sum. 0.1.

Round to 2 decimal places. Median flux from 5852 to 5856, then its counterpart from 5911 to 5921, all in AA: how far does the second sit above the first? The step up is 0.26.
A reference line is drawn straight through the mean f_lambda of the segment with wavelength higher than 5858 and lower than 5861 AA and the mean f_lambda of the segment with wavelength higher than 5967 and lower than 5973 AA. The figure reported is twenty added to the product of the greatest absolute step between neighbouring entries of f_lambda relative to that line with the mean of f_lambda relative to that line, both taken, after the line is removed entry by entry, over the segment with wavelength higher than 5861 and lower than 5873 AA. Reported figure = 19.2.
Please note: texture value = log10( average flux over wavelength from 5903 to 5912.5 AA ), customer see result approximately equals 0.894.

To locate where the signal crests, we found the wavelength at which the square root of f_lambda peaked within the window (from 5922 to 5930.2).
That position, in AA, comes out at 5925.43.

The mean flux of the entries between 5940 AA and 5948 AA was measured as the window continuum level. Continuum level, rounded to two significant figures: 8.1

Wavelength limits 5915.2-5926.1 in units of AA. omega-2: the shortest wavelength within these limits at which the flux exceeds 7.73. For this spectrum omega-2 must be 5917.25 AA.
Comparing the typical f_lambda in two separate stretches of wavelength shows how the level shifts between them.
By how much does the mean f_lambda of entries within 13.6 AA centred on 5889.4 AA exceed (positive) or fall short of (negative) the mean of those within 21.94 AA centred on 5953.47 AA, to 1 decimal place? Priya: -1.6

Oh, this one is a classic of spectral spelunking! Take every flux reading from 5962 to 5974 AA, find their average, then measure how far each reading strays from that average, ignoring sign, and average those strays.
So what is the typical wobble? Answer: 0.33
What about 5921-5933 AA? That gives 0.47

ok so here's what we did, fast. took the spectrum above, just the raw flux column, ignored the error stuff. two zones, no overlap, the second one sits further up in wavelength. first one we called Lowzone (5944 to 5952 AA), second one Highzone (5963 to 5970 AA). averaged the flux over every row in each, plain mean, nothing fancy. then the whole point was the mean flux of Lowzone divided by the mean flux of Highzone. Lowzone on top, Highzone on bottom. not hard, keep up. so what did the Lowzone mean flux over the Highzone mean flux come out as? 1.08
